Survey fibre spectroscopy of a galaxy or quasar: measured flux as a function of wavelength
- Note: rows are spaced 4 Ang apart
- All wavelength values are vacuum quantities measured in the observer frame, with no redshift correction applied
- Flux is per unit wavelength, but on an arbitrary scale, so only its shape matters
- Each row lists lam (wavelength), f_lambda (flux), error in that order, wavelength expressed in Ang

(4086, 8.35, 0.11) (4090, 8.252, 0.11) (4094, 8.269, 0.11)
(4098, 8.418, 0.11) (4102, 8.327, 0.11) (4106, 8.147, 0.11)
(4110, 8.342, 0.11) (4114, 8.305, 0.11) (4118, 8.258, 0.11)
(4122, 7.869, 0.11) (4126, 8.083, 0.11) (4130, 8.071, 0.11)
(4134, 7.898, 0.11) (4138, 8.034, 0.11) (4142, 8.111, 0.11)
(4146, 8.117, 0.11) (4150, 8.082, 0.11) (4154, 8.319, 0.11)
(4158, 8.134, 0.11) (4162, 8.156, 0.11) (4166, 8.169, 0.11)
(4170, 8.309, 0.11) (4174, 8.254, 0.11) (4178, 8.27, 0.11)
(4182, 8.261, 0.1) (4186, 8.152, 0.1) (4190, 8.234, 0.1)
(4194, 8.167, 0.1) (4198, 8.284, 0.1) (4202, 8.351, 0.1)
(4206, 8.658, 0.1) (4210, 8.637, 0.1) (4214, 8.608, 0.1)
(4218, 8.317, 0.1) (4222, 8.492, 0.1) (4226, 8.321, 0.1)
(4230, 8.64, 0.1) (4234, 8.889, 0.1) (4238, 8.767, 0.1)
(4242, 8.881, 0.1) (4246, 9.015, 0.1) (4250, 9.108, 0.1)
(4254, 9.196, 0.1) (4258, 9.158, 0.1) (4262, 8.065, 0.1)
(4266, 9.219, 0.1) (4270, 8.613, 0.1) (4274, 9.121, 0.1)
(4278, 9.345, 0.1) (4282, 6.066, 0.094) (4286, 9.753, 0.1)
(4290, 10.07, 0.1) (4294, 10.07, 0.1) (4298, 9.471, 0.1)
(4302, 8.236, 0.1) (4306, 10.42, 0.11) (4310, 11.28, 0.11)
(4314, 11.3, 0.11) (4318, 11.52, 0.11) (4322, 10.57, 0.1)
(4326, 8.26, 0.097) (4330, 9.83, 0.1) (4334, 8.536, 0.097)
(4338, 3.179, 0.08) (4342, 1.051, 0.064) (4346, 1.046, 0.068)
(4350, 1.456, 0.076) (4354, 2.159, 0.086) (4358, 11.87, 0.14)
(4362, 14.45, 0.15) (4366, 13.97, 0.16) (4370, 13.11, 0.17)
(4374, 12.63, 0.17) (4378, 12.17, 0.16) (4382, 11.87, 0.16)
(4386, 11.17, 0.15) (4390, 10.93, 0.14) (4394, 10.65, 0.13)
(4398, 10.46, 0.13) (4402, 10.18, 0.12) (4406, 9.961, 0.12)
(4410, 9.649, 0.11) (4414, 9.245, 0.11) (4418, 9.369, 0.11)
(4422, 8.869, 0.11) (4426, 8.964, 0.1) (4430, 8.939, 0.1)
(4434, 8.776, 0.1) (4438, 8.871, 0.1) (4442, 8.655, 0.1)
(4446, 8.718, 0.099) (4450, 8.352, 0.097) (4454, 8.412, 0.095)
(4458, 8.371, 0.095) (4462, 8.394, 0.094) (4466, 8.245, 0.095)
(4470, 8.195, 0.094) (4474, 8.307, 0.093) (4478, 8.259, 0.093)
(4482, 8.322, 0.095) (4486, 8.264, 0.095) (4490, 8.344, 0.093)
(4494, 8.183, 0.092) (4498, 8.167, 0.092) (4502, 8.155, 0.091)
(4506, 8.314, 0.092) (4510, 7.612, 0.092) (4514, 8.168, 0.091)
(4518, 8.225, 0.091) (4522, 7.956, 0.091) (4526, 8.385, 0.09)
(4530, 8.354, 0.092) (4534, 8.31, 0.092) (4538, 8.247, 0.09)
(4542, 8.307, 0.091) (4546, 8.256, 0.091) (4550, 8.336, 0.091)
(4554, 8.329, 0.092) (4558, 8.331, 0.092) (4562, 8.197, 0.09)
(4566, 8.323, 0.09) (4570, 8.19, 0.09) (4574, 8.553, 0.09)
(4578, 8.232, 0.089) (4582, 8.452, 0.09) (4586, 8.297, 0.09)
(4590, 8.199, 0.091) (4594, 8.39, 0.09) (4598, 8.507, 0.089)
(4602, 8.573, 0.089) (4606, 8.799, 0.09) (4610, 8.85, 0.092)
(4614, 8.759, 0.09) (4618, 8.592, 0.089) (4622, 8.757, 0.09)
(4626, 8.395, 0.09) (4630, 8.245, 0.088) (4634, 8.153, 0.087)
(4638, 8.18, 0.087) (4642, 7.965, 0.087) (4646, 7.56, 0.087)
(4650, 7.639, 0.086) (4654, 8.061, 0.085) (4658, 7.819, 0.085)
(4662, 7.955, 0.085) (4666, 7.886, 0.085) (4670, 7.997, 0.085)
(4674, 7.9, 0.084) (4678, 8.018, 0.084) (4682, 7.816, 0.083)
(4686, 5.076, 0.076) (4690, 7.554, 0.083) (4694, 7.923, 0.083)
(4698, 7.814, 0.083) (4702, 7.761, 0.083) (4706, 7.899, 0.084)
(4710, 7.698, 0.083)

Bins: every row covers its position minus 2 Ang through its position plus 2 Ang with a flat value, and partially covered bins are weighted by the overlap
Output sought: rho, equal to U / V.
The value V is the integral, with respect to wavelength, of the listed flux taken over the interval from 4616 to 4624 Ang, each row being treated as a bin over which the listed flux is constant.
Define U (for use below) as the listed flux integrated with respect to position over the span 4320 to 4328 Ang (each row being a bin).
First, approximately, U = 75.3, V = 69.4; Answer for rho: 1.09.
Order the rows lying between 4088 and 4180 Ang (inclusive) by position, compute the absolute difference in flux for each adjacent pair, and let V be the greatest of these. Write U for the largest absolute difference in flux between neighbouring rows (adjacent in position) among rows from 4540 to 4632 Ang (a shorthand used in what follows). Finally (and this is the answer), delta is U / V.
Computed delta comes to 0.9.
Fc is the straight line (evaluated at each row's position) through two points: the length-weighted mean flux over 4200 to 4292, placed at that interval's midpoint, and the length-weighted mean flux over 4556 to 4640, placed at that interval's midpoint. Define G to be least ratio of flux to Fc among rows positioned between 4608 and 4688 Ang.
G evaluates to 0.61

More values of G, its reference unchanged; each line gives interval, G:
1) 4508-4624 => 0.89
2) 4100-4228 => 0.89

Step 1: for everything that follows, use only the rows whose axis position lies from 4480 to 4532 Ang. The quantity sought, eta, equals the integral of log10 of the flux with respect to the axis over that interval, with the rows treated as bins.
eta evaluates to 47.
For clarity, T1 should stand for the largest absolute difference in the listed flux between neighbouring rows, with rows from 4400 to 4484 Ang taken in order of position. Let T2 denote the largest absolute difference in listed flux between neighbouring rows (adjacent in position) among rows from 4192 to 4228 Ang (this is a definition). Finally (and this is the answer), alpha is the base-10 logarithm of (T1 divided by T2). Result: 0.2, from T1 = 0.50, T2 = 0.3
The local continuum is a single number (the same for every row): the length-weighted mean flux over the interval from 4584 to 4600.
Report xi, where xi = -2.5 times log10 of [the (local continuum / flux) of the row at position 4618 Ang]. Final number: 0.031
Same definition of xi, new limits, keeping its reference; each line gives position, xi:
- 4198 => -0.008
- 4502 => -0.025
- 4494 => -0.022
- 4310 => 0.327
